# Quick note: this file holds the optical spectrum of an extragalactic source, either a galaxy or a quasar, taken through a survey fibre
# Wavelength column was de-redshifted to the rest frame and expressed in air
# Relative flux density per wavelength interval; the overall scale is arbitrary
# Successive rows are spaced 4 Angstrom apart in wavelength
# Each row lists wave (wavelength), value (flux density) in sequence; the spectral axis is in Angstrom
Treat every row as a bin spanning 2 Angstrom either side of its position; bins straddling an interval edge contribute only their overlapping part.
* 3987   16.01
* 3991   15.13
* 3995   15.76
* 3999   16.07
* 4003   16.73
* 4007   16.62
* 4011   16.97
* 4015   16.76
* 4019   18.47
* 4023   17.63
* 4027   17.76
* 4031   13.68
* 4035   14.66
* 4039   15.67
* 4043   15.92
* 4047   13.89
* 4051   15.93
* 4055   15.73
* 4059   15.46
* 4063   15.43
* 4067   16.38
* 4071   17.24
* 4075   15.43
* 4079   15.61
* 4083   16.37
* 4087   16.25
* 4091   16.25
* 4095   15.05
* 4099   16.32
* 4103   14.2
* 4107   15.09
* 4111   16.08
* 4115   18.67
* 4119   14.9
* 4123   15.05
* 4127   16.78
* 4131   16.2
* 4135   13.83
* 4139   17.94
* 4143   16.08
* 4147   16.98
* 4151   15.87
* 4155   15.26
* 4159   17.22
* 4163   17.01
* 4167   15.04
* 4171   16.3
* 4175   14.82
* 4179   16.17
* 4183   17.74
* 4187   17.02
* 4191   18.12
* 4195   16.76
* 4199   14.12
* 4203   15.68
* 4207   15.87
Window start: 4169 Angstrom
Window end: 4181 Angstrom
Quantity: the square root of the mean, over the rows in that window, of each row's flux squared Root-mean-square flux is 15.8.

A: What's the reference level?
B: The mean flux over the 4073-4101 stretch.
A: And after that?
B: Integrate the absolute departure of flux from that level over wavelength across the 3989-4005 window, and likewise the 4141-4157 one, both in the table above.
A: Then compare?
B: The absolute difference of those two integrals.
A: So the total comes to 0.1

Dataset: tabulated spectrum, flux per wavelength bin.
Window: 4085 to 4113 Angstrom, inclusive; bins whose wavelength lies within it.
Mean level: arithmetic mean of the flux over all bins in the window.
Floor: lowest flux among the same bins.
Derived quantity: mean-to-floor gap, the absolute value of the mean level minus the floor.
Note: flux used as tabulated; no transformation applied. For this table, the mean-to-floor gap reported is 1.4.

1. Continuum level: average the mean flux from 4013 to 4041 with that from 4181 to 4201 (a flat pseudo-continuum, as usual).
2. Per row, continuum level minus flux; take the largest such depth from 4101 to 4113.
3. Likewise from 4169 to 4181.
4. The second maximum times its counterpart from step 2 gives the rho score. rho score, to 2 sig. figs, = 4.1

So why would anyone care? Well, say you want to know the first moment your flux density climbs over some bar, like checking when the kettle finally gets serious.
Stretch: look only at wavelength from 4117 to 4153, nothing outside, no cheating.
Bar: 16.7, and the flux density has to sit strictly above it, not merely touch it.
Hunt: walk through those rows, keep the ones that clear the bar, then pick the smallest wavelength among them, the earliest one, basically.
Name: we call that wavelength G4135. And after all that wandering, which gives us 4127 Angstrom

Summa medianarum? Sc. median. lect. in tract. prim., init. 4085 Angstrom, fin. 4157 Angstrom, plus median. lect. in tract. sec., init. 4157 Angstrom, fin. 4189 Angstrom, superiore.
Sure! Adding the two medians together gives 32.7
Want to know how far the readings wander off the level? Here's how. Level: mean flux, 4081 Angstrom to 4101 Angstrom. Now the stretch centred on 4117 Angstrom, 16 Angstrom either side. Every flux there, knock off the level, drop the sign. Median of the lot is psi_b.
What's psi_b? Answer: 1.0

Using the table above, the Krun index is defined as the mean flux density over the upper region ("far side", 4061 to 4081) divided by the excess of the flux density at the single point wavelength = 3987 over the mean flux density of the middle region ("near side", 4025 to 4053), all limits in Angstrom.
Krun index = 25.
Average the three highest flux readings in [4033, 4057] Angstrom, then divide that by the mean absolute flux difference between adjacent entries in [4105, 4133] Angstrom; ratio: 9.7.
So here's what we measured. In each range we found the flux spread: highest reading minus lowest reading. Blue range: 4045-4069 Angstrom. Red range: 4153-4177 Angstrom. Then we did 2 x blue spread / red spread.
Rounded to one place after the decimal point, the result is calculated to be 2.1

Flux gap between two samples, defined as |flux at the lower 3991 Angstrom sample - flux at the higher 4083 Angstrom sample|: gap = 1.2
